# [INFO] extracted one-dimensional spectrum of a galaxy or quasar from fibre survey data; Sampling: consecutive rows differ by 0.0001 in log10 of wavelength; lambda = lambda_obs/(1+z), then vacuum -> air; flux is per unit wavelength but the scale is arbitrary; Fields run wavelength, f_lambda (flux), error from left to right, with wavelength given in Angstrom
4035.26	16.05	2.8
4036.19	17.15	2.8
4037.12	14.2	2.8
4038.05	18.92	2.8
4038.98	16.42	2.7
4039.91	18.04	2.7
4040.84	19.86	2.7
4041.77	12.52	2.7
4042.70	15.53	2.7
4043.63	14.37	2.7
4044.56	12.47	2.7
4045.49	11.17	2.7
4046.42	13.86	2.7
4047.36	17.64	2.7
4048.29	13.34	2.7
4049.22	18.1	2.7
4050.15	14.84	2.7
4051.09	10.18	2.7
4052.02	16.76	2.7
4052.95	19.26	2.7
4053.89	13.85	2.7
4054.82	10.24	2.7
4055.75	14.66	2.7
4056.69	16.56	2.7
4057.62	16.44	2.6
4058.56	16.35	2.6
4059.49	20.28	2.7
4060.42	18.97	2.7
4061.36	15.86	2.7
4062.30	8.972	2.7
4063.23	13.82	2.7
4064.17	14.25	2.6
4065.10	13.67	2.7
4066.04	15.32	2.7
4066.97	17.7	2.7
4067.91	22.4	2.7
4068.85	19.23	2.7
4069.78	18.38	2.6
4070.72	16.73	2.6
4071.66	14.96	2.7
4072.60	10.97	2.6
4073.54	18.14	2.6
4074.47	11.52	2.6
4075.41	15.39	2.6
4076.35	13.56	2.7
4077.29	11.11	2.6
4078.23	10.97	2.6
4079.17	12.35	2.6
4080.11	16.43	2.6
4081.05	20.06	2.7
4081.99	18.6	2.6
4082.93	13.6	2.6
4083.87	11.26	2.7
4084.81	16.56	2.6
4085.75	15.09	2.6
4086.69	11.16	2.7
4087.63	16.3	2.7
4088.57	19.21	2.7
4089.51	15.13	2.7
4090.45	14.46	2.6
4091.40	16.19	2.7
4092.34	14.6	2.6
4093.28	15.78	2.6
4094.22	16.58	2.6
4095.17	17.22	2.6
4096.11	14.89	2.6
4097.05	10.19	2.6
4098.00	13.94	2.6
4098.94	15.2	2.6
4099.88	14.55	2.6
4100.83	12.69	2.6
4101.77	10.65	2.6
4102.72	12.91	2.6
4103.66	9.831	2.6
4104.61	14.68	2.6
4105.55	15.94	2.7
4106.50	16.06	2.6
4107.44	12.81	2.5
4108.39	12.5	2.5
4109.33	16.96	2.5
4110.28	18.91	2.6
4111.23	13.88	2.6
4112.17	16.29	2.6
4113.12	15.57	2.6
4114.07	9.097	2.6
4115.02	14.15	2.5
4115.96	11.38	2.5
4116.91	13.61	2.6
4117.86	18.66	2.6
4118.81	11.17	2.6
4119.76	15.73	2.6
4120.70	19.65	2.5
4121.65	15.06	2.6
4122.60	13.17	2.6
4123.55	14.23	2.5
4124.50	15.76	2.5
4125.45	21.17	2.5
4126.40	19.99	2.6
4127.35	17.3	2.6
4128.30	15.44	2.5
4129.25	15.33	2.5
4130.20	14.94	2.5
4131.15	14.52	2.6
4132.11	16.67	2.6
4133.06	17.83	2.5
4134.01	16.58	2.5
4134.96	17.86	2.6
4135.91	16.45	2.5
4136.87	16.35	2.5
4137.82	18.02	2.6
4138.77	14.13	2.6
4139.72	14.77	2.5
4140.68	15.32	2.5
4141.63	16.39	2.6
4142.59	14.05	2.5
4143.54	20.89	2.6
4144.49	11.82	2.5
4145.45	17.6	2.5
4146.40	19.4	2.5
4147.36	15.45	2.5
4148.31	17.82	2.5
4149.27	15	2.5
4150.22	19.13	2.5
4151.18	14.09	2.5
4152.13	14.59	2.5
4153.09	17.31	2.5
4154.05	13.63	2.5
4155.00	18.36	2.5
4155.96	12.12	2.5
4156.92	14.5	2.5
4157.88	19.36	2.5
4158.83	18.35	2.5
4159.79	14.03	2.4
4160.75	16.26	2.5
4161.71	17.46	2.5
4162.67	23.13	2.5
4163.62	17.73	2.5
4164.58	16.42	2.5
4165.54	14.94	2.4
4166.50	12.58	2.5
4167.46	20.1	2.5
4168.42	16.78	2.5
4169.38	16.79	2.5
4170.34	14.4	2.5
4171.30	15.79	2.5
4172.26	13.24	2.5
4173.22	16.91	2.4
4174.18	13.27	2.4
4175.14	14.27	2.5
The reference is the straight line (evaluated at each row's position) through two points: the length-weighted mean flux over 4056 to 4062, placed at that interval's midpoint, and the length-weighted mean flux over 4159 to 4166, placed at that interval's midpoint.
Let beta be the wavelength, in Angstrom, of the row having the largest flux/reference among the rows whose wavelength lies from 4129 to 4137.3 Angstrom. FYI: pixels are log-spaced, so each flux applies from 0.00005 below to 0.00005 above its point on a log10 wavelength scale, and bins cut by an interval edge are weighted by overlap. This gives 4134.96 Angstrom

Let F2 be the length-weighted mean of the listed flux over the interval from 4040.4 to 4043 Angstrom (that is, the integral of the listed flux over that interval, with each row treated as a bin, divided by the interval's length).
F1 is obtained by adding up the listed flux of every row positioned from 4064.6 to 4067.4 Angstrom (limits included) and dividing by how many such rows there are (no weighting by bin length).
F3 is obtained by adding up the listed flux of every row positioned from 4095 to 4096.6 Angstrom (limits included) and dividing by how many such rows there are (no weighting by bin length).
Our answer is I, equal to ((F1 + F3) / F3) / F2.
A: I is 0.12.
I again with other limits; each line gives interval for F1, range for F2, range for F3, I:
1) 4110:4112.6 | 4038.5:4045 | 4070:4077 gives 0.14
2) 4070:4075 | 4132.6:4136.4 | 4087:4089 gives 0.11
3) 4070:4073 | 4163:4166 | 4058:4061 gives 0.11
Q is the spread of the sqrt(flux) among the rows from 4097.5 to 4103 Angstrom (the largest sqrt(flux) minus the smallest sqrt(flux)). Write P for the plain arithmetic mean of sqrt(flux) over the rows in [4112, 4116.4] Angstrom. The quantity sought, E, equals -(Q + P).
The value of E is -4.26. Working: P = 3.63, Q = 0.64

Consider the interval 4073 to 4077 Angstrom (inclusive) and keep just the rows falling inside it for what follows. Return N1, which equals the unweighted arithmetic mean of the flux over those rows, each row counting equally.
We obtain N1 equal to 14.7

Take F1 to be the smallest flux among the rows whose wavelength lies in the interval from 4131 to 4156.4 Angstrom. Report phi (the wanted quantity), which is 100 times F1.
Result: 1182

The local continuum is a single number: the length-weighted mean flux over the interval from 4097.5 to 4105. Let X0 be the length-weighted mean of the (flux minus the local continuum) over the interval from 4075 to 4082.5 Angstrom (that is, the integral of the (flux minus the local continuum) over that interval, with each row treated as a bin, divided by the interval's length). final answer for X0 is 1.8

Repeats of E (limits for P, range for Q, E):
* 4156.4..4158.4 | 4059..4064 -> -5.61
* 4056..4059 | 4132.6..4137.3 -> -4.24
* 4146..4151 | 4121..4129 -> -5.13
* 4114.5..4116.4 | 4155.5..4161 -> -4.49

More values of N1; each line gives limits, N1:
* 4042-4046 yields 13.4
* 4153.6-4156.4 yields 14.7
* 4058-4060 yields 18.3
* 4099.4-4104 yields 12.1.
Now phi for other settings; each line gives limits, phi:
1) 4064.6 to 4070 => 1367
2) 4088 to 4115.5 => 910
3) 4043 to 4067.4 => 897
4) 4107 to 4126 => 910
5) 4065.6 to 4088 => 1097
